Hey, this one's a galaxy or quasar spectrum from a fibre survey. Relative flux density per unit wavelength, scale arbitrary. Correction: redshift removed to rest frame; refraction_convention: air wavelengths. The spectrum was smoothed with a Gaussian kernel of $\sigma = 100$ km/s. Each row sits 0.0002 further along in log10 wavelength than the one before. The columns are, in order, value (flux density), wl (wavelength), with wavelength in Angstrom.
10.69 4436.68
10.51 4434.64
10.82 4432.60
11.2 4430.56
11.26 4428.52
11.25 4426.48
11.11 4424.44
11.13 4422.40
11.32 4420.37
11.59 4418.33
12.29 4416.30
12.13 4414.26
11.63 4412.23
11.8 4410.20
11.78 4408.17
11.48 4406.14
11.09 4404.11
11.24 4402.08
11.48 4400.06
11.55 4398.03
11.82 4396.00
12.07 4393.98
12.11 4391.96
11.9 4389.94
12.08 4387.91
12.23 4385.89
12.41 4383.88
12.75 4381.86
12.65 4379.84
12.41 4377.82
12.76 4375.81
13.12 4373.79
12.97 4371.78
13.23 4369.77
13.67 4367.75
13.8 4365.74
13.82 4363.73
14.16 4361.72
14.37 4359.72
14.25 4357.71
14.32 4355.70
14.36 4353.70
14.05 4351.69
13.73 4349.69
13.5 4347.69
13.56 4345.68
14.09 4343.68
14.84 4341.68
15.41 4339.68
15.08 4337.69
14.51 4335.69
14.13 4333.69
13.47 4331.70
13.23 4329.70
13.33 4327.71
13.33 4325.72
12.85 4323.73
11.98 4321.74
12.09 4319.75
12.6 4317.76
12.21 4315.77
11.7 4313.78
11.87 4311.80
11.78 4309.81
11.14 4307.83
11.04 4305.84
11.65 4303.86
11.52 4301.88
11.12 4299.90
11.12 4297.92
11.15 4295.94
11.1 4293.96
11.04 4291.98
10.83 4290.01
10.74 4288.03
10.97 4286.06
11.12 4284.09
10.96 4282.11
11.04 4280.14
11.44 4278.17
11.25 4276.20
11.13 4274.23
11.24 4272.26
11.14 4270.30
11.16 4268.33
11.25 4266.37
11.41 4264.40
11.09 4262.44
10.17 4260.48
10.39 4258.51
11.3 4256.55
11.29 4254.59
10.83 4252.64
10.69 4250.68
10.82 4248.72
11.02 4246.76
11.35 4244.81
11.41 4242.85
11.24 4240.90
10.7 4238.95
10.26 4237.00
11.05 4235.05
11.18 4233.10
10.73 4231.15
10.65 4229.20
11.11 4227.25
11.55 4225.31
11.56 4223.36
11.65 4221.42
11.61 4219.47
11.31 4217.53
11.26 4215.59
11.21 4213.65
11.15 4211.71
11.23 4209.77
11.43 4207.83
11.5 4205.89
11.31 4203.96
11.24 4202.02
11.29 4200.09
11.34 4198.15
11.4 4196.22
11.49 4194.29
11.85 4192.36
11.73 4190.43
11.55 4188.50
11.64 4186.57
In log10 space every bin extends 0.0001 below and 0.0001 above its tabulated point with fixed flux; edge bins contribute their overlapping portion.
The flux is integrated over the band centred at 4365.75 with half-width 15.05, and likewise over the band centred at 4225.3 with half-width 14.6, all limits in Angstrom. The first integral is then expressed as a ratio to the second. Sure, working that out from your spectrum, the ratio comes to 1.26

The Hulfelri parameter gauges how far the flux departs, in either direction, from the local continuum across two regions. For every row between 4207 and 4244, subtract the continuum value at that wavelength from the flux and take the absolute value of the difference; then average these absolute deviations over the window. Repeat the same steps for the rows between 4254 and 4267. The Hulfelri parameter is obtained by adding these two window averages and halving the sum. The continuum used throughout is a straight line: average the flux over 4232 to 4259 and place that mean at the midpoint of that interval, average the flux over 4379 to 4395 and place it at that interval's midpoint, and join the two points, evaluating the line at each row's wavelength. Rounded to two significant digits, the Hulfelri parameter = 0.43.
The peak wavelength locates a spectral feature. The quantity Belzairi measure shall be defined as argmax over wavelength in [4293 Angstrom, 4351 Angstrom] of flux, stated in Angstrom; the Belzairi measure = 4339.68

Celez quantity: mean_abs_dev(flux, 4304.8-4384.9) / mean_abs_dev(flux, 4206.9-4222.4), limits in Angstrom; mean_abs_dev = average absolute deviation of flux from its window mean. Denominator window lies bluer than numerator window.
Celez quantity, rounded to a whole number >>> 6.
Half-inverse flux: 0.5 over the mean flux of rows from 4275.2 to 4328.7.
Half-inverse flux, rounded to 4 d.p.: 0.0431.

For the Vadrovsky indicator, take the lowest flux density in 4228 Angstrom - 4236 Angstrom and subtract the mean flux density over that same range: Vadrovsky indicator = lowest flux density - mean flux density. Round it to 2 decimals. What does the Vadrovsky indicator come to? -0.25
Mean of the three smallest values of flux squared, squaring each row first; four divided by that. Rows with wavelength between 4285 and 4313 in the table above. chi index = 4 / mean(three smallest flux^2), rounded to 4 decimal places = 0.0340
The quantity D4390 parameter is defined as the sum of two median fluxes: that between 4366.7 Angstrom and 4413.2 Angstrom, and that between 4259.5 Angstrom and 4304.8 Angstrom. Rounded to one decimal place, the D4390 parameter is 23.2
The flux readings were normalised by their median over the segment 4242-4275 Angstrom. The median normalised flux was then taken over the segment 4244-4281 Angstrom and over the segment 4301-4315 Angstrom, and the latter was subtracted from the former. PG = -0.05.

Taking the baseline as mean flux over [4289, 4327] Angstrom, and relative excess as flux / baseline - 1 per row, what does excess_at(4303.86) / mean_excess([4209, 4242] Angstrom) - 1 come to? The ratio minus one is -0.9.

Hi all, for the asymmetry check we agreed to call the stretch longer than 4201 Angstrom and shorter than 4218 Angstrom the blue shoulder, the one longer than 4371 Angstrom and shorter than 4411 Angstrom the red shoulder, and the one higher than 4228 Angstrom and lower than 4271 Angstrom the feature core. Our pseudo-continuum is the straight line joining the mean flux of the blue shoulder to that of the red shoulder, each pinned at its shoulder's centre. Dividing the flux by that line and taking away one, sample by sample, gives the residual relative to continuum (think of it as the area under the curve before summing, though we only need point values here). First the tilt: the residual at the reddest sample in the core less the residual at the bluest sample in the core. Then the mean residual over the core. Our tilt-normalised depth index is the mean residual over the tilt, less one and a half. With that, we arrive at -3.1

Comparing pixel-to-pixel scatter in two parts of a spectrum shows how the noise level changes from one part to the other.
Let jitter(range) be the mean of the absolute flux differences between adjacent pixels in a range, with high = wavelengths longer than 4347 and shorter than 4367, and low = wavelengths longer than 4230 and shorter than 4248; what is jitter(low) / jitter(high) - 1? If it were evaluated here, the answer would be 0.97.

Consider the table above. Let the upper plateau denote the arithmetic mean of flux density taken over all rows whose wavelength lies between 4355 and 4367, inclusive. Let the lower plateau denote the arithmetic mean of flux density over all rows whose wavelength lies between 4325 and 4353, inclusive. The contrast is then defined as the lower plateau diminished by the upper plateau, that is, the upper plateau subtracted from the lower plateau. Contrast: 0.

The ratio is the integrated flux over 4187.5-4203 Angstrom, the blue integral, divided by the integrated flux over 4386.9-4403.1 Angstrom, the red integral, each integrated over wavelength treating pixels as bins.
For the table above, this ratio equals 0.93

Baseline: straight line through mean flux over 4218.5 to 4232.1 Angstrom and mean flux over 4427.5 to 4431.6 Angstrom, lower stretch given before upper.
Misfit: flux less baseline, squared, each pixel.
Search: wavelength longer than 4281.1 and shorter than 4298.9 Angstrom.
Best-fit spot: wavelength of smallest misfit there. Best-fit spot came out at 4295.94 Angstrom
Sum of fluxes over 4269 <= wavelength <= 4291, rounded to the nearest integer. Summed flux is 122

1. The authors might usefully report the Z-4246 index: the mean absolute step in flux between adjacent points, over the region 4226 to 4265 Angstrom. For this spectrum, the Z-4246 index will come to 0.356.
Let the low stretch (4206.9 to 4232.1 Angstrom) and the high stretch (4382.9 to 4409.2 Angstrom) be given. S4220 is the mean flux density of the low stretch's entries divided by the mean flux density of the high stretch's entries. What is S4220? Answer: 0.96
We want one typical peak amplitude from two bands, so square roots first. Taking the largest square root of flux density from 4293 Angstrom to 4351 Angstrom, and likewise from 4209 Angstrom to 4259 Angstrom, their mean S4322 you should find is 3.669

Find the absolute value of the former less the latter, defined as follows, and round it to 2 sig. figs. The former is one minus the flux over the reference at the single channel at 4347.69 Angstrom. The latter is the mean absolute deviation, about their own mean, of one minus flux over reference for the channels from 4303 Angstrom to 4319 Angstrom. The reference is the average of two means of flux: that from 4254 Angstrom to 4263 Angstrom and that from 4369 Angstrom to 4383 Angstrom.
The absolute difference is 0.17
